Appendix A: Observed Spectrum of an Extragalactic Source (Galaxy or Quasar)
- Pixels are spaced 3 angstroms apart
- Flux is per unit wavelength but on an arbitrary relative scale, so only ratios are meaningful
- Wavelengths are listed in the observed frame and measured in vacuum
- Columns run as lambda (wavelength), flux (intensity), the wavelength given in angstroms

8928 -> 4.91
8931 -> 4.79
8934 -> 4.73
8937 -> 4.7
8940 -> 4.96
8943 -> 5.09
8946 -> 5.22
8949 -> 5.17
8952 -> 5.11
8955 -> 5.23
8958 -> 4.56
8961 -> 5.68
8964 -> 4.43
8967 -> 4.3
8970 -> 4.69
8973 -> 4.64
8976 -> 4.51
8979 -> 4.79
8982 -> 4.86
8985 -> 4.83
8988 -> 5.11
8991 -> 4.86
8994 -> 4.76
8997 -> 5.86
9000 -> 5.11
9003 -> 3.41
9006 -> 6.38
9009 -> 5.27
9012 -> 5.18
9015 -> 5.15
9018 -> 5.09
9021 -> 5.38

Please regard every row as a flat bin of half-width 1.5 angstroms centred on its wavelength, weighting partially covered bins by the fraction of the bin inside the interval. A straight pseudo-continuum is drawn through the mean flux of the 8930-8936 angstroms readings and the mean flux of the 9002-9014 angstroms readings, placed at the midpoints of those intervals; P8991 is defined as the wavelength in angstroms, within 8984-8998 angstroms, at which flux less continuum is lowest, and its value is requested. 8994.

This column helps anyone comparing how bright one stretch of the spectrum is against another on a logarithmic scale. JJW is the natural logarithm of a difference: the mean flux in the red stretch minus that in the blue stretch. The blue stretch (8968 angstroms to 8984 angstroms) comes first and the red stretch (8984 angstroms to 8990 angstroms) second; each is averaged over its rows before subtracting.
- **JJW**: -1.3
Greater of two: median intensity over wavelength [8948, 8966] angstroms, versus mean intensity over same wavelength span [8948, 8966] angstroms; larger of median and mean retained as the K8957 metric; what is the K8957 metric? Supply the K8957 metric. 5.14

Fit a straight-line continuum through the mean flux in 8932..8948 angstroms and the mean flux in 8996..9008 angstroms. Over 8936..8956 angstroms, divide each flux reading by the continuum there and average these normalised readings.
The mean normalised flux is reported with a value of 1.02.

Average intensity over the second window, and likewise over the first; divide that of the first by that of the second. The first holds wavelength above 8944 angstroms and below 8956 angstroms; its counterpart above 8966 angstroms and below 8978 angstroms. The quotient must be 1.14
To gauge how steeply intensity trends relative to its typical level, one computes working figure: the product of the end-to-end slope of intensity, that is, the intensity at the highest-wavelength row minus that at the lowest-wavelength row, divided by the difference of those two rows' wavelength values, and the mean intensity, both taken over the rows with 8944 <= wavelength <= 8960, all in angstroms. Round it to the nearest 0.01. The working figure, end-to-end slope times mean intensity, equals -0.28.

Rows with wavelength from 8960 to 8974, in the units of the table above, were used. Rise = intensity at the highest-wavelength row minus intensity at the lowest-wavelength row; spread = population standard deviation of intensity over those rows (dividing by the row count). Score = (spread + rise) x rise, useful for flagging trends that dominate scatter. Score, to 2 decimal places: 0.58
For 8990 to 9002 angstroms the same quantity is 0.17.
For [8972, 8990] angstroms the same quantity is 0.31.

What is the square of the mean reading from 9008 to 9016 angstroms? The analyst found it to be 27.0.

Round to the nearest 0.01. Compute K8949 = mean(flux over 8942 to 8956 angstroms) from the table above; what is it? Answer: 5.16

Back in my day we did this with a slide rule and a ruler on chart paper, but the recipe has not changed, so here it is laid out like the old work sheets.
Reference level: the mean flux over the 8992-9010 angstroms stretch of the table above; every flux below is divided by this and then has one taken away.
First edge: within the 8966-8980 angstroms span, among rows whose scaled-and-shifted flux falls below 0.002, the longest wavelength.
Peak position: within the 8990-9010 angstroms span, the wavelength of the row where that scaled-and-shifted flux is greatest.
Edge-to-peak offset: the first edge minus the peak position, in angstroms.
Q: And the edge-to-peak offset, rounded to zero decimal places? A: -27 angstroms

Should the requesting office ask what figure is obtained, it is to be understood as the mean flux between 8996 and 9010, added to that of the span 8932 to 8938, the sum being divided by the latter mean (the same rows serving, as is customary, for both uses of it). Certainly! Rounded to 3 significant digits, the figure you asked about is 2.10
